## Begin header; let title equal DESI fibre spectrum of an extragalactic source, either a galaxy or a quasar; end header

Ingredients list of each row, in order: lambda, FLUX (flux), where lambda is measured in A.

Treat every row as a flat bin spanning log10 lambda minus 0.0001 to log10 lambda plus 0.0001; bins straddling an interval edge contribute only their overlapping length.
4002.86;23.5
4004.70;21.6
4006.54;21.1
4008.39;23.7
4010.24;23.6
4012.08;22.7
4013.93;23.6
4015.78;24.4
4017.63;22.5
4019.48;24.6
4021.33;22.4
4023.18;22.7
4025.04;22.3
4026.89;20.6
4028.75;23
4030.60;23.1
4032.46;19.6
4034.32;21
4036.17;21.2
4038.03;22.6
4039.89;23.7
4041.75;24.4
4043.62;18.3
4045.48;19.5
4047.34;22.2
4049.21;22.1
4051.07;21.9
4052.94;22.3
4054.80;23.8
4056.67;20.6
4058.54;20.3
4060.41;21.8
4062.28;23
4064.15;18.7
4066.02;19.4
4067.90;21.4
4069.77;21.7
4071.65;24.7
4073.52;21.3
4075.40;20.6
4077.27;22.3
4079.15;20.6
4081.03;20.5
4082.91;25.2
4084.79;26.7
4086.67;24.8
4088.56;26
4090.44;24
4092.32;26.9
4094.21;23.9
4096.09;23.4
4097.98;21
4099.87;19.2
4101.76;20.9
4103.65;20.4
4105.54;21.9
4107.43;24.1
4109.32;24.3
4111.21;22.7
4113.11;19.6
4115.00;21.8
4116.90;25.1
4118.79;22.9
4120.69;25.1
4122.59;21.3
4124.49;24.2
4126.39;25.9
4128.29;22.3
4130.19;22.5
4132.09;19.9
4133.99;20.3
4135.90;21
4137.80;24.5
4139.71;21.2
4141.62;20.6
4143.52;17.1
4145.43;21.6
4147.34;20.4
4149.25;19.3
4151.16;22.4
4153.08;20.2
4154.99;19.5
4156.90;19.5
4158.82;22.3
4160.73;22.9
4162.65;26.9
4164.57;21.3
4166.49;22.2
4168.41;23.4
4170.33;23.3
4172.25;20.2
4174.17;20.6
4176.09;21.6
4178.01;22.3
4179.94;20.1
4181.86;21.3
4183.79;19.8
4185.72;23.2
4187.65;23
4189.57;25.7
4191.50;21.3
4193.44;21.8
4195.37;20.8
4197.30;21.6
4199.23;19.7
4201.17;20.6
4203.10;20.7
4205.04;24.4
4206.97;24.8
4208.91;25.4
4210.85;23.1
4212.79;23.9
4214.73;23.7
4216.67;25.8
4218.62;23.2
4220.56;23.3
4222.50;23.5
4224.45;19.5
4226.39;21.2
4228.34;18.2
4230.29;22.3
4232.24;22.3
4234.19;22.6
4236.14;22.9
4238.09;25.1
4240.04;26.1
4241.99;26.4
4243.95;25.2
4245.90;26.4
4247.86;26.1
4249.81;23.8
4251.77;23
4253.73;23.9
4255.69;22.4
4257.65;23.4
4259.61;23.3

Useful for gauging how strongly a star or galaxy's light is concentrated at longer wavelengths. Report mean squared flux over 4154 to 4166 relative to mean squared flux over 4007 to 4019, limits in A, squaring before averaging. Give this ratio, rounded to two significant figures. 0.90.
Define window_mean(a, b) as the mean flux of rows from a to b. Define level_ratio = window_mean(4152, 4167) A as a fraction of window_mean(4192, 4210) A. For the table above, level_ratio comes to 0.98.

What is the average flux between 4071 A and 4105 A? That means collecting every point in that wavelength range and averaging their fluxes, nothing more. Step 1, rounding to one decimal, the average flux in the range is 22.9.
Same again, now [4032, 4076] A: 21.5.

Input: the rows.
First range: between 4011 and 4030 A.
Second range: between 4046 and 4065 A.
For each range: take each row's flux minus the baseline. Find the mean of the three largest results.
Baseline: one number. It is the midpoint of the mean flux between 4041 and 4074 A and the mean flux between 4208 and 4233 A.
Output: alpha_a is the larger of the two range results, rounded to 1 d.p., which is 2.1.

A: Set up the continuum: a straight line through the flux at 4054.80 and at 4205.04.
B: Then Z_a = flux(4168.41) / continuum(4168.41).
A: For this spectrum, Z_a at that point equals 0.96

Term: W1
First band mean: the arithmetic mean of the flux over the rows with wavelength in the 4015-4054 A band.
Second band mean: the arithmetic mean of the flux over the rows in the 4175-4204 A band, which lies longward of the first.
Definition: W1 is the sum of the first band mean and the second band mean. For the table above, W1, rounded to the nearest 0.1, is 43.7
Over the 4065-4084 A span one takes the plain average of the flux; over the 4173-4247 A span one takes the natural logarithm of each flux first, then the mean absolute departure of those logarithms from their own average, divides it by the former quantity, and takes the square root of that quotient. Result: 0.0597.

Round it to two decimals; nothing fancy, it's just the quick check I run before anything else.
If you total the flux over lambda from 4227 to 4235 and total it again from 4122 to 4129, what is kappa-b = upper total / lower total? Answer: 0.91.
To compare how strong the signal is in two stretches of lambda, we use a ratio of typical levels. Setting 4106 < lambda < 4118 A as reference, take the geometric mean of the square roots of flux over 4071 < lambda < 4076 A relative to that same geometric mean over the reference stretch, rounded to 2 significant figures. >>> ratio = 0.98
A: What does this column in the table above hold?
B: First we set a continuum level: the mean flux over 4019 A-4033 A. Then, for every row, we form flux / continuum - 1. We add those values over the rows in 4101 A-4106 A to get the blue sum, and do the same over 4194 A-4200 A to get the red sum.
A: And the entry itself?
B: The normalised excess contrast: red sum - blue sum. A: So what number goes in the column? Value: 0.0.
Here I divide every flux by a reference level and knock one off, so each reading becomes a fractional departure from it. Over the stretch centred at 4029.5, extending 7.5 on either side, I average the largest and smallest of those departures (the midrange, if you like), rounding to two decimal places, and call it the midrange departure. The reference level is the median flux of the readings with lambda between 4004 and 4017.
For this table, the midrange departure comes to -0.10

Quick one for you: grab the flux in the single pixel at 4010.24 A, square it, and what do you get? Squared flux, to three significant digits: 557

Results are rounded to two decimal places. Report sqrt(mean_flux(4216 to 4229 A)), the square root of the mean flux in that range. 4.70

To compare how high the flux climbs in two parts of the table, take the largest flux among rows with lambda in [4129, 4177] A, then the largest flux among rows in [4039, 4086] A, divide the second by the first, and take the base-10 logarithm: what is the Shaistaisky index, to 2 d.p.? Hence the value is 0.00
